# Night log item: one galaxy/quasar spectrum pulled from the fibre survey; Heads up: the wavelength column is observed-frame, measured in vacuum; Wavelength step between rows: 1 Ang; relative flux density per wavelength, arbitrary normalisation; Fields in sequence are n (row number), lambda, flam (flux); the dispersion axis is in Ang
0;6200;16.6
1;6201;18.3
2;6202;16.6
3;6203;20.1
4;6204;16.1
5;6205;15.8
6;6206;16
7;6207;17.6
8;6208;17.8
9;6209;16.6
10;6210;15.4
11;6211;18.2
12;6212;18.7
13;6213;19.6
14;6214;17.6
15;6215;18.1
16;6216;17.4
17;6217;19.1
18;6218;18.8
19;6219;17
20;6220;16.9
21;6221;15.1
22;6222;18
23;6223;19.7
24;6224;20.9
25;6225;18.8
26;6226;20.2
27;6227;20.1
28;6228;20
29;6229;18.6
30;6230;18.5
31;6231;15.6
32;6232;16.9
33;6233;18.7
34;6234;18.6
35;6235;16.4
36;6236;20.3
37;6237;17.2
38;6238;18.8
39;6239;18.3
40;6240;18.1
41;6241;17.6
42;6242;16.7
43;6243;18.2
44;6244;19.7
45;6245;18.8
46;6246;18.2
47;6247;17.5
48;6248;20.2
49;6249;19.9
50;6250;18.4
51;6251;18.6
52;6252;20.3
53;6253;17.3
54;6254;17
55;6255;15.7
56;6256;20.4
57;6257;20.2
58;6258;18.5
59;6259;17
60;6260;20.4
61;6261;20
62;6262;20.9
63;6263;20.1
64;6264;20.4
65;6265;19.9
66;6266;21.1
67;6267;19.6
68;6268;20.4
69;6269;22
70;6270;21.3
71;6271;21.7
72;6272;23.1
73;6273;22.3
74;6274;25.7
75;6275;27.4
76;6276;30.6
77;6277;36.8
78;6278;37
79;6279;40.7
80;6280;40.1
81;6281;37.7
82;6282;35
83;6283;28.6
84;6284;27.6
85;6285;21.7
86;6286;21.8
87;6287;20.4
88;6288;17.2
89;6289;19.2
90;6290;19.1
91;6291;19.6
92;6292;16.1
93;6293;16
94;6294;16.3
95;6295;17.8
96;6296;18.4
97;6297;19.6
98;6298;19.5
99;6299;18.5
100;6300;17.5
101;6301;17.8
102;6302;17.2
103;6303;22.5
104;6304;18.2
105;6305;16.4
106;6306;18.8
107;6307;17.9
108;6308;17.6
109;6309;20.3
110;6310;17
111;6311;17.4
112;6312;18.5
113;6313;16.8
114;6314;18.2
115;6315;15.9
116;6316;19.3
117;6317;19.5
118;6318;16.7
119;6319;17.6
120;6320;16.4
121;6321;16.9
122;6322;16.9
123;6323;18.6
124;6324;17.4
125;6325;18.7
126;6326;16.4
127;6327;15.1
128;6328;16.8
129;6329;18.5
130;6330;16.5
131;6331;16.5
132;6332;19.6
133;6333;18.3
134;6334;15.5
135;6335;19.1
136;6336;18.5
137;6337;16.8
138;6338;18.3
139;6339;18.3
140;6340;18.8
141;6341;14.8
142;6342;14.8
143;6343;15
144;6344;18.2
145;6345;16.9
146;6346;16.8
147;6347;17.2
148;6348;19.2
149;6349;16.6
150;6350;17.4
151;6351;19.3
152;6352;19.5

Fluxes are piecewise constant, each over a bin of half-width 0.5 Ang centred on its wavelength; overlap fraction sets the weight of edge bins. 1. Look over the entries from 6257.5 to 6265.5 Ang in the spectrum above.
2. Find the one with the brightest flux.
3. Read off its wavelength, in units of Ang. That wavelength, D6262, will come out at 6262 Ang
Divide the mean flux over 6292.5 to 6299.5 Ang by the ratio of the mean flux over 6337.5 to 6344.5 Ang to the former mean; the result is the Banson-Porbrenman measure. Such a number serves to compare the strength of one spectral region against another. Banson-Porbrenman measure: 19.2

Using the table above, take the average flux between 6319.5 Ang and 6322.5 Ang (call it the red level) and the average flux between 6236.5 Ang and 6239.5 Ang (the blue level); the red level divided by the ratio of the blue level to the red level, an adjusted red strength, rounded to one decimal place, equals 15.5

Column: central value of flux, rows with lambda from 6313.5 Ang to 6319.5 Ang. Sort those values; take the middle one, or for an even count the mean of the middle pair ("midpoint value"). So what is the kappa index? 17.9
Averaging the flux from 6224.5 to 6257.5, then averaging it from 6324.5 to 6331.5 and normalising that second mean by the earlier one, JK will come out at 0.92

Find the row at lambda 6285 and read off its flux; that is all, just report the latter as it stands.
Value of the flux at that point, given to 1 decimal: 21.7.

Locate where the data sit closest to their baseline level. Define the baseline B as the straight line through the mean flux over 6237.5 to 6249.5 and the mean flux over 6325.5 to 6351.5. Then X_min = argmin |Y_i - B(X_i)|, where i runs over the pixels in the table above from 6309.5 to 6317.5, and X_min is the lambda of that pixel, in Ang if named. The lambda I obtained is 6311 Ang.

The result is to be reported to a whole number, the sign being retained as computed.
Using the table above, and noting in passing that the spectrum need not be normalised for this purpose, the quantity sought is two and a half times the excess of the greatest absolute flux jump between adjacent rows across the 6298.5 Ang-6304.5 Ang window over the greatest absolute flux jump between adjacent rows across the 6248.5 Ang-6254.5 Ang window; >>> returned 6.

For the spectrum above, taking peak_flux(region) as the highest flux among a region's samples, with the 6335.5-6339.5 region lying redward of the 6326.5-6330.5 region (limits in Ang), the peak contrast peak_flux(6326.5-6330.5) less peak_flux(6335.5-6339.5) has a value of 0.0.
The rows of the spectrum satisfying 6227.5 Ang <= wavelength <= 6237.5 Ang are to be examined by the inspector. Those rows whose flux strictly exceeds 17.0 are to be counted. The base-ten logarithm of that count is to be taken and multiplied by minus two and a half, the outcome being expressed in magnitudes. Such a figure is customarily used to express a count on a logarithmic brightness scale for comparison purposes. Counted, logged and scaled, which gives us -2.11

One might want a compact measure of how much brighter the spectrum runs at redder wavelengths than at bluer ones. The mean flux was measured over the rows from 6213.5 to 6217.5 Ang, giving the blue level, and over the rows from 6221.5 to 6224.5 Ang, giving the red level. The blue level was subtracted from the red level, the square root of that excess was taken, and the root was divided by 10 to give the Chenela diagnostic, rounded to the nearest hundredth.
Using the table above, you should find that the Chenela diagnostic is 0.12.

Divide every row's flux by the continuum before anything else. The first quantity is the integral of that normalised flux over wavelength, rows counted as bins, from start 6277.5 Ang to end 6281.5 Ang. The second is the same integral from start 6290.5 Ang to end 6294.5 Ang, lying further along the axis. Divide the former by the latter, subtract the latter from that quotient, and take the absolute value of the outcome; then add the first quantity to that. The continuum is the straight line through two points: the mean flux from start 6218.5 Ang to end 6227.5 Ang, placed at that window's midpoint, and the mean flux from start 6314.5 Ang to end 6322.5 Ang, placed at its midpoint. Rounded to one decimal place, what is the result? 10.3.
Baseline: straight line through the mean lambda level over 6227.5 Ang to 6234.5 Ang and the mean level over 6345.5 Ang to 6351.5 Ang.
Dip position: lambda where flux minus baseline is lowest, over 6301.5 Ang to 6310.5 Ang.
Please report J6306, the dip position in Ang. 6305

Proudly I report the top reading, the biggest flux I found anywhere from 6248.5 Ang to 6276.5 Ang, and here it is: 30.6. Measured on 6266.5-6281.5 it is 40.7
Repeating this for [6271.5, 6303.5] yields 40.7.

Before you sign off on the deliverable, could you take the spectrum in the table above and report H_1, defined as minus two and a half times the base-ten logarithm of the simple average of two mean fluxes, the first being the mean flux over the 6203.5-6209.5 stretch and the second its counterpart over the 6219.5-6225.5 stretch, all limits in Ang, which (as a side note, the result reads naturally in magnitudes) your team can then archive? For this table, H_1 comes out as -3.10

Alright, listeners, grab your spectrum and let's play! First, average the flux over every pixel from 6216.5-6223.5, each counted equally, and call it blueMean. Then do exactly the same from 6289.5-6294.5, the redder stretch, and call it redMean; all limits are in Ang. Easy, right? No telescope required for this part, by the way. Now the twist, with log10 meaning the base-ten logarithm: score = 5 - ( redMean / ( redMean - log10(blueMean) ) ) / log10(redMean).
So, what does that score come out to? 4.13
